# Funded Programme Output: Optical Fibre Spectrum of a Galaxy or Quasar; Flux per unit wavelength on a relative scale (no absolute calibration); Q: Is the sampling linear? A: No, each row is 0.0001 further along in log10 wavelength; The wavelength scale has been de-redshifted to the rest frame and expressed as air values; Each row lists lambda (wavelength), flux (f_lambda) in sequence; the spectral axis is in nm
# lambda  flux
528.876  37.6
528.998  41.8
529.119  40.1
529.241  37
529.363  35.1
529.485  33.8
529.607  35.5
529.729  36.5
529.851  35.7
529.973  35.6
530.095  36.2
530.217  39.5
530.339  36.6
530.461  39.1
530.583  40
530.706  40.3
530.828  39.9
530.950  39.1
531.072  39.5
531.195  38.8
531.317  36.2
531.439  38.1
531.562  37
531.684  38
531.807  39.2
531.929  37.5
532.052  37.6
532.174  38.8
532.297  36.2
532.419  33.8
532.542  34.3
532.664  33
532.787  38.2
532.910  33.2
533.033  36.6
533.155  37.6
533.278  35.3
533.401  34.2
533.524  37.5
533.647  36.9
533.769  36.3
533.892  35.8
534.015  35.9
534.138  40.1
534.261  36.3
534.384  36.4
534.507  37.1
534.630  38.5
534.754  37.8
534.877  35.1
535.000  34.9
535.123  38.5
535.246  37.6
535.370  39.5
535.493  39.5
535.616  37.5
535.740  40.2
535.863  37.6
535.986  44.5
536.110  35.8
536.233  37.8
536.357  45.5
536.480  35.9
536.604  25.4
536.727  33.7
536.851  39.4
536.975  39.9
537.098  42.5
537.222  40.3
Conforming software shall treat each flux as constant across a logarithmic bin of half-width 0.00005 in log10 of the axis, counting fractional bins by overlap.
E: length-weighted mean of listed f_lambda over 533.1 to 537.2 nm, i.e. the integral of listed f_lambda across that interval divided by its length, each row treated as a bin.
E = 37.5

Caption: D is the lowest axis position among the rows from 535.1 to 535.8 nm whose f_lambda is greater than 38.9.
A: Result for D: 535.370 nm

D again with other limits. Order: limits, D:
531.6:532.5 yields 531.807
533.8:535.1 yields 534.138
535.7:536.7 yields 535.740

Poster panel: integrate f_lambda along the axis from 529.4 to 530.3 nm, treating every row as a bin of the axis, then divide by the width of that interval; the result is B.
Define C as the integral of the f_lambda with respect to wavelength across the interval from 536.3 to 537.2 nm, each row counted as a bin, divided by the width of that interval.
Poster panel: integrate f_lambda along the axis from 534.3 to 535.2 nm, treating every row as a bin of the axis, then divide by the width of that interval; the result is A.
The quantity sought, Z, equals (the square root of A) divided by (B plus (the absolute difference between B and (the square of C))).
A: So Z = 0.0043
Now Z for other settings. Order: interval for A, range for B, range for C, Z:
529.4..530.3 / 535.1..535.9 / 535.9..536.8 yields 0.0044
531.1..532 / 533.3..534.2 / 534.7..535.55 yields 0.0044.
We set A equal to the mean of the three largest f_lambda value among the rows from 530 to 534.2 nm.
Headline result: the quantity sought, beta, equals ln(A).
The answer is 3.69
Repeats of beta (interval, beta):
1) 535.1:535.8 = 3.68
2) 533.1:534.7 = 3.66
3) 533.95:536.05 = 3.73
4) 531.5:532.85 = 3.66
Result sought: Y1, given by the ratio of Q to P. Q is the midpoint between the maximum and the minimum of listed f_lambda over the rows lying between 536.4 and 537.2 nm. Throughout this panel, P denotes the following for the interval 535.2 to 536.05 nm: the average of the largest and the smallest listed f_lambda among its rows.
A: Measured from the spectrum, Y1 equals 0.83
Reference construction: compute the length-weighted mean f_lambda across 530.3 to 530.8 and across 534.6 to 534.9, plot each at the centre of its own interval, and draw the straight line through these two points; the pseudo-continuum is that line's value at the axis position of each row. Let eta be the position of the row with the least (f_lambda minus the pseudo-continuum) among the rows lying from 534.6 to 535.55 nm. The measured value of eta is 535.000 nm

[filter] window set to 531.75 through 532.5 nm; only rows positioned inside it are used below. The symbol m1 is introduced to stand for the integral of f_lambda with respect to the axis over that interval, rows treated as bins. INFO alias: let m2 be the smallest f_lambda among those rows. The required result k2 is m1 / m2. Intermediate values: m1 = 27.8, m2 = 33.8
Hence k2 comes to 0.82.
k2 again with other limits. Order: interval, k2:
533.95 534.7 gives 0.78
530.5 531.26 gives 0.77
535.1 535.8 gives 0.72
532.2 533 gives 0.85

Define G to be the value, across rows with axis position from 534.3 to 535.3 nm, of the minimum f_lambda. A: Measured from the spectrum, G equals 34.9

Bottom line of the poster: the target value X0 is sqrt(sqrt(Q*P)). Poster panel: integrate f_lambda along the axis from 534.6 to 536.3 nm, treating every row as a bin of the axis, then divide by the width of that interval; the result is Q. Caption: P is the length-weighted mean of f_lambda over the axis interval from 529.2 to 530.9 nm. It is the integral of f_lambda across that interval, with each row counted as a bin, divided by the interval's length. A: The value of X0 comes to 6.14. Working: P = 37.2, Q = 38.2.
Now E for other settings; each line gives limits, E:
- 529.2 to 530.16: 35.7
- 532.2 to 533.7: 35.6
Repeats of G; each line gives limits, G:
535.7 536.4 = 35.8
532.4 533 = 33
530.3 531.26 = 36.6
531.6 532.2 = 37.5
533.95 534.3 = 35.9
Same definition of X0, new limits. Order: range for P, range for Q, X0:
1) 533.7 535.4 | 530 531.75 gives 6.14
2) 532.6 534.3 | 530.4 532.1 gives 6.11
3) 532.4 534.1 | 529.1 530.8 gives 6.04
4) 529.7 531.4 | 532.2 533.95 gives 6.07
